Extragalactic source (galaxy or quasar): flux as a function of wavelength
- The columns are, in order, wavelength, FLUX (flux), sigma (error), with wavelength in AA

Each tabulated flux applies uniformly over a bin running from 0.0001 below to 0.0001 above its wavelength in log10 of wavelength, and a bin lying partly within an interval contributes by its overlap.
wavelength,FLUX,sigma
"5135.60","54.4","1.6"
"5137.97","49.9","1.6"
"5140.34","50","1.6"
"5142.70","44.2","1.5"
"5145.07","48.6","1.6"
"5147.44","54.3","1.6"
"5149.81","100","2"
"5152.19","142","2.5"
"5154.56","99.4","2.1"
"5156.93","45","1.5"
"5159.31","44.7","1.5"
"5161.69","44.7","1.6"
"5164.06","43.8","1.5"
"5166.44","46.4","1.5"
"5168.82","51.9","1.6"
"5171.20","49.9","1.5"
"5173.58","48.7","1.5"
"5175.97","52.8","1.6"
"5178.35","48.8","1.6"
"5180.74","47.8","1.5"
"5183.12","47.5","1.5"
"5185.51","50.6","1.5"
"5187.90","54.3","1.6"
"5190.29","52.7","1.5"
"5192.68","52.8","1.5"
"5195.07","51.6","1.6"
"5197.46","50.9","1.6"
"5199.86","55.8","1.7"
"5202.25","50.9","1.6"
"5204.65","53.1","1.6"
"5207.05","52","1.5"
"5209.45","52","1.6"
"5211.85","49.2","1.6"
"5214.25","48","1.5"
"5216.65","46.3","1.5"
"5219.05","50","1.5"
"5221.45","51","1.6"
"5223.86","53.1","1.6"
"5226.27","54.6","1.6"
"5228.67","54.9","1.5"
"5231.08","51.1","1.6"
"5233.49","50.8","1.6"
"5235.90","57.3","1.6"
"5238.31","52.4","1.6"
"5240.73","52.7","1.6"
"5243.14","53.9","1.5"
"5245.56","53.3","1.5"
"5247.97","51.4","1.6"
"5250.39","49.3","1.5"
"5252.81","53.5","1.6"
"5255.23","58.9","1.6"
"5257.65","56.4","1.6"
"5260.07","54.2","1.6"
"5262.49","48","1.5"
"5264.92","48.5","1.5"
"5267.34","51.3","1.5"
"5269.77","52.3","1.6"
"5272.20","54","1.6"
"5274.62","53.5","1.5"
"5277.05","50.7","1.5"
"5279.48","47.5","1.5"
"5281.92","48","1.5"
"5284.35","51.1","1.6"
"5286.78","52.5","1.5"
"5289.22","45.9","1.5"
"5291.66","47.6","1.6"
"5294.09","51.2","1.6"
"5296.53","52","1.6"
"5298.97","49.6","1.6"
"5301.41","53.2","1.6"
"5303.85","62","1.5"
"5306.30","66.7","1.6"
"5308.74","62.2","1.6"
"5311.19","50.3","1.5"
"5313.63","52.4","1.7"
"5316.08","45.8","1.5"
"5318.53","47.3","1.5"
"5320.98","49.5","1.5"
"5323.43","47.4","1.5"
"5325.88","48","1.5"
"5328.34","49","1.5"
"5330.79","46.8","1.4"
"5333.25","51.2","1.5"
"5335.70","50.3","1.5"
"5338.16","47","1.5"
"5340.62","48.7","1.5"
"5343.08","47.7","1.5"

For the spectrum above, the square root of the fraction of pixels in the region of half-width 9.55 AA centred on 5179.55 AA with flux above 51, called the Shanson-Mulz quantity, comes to 0.500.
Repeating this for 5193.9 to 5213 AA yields 0.791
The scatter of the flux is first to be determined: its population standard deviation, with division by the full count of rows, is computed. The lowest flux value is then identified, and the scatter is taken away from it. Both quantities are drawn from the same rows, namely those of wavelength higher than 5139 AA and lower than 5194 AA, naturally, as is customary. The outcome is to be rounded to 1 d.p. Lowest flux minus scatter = 20.6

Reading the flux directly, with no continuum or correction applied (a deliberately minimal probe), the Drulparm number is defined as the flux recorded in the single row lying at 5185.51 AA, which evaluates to 50.6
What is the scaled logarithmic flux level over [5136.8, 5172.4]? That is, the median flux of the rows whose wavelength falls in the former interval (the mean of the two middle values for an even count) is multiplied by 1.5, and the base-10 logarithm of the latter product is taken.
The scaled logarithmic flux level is 1.87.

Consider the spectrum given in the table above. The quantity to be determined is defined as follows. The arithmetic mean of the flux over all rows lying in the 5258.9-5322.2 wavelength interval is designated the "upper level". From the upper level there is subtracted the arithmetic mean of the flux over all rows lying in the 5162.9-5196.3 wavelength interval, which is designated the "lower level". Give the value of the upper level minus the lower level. 1.8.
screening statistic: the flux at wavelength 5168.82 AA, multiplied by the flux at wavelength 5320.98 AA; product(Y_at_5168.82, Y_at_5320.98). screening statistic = 2569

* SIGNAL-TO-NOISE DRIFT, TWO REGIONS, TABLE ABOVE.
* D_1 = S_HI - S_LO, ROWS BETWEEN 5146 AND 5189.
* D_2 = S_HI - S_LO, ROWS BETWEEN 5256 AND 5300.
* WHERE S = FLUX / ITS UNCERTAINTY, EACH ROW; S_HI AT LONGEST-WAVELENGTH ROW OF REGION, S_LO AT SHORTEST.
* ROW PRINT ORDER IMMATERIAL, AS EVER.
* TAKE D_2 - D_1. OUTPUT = -4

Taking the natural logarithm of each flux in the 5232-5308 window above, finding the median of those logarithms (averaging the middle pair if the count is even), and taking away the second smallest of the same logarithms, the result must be 0.10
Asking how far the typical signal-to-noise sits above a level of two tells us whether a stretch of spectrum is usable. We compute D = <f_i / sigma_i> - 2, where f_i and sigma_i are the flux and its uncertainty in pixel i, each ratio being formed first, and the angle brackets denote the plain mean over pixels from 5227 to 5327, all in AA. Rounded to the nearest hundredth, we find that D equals 31.58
